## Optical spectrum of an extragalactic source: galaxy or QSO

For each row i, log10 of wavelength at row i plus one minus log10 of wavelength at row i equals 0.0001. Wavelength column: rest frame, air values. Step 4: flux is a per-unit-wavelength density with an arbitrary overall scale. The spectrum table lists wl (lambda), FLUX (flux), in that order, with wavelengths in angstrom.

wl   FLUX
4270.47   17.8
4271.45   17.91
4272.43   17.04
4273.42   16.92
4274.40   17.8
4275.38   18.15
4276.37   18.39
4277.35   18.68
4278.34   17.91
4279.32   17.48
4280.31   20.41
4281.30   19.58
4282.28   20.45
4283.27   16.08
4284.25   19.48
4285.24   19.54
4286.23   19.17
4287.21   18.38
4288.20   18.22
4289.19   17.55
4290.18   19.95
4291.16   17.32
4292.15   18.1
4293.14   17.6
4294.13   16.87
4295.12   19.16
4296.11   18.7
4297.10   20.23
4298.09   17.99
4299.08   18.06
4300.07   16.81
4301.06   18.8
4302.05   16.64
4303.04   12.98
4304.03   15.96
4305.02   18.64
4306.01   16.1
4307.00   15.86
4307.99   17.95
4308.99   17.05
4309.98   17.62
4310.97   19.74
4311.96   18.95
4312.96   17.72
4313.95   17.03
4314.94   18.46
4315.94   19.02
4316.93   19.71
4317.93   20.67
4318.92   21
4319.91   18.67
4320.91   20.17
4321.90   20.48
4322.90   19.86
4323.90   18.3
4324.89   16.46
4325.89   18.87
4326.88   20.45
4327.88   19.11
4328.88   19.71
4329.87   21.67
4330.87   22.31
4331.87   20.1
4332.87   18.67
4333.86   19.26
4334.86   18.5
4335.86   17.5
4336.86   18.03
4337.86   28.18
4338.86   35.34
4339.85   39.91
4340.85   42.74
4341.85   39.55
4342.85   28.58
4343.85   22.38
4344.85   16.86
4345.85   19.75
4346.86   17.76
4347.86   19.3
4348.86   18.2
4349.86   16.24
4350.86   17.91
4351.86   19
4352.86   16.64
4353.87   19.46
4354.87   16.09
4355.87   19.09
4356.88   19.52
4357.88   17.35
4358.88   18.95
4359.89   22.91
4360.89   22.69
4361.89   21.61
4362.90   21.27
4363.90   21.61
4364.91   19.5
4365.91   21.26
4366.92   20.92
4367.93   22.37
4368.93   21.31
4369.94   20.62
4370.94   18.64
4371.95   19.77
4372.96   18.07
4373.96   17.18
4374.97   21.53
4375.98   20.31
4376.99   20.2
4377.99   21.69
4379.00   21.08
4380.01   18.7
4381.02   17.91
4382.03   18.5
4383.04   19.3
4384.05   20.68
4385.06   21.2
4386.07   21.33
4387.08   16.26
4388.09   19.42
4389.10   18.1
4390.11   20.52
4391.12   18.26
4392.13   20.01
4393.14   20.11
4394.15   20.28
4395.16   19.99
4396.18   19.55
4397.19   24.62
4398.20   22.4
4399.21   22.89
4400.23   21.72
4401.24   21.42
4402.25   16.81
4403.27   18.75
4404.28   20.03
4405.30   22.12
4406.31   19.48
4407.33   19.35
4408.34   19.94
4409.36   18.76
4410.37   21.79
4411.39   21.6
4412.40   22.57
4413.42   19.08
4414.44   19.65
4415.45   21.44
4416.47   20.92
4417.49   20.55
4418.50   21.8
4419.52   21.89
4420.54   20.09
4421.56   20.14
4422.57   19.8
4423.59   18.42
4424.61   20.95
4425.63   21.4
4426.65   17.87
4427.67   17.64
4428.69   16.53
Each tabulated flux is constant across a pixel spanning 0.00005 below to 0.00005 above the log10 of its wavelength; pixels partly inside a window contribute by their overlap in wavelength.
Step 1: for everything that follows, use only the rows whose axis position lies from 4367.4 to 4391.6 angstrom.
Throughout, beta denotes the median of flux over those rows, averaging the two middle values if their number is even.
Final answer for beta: 20.0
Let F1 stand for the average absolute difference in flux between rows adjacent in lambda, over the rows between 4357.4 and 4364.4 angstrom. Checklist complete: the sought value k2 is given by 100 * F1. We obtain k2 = 126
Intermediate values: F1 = 1.3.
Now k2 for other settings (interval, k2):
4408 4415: 157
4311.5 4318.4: 93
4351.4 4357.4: 240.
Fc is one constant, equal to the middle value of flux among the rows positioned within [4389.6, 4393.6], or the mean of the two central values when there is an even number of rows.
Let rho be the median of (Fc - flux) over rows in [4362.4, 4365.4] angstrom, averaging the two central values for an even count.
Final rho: -1.2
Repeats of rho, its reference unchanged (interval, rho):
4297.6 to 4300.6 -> 2.1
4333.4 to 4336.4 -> 1.6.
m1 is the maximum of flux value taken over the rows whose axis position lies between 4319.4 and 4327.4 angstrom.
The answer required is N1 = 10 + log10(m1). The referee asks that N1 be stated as 11.3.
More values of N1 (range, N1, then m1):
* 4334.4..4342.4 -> 11.6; 42.74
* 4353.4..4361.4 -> 11.4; 22.91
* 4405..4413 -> 11.4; 22.57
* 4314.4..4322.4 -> 11.3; 21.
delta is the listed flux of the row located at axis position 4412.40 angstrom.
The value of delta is 22.57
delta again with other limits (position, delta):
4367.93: 22.37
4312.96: 17.72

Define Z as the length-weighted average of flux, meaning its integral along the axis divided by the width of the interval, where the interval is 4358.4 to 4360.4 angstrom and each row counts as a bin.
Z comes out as 20.9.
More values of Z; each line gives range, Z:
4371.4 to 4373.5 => 18.9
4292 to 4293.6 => 17.8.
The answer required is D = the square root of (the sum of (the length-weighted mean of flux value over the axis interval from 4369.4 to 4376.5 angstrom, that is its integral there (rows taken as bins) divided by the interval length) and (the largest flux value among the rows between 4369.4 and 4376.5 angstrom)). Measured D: 6.40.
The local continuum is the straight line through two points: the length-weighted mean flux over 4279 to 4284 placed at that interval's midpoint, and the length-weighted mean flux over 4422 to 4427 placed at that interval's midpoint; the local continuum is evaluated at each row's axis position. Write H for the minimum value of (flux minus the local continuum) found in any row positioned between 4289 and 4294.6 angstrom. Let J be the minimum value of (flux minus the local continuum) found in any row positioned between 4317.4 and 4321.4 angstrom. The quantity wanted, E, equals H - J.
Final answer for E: -2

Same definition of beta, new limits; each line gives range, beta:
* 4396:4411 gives 20.0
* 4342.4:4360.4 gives 19.0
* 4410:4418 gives 21.2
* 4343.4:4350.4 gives 18.2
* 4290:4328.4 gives 18.5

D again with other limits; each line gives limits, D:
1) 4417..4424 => 6.51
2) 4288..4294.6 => 6.15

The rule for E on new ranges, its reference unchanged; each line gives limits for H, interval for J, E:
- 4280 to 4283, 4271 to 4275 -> 3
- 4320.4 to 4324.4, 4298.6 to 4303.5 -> 5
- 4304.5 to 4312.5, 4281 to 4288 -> 0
